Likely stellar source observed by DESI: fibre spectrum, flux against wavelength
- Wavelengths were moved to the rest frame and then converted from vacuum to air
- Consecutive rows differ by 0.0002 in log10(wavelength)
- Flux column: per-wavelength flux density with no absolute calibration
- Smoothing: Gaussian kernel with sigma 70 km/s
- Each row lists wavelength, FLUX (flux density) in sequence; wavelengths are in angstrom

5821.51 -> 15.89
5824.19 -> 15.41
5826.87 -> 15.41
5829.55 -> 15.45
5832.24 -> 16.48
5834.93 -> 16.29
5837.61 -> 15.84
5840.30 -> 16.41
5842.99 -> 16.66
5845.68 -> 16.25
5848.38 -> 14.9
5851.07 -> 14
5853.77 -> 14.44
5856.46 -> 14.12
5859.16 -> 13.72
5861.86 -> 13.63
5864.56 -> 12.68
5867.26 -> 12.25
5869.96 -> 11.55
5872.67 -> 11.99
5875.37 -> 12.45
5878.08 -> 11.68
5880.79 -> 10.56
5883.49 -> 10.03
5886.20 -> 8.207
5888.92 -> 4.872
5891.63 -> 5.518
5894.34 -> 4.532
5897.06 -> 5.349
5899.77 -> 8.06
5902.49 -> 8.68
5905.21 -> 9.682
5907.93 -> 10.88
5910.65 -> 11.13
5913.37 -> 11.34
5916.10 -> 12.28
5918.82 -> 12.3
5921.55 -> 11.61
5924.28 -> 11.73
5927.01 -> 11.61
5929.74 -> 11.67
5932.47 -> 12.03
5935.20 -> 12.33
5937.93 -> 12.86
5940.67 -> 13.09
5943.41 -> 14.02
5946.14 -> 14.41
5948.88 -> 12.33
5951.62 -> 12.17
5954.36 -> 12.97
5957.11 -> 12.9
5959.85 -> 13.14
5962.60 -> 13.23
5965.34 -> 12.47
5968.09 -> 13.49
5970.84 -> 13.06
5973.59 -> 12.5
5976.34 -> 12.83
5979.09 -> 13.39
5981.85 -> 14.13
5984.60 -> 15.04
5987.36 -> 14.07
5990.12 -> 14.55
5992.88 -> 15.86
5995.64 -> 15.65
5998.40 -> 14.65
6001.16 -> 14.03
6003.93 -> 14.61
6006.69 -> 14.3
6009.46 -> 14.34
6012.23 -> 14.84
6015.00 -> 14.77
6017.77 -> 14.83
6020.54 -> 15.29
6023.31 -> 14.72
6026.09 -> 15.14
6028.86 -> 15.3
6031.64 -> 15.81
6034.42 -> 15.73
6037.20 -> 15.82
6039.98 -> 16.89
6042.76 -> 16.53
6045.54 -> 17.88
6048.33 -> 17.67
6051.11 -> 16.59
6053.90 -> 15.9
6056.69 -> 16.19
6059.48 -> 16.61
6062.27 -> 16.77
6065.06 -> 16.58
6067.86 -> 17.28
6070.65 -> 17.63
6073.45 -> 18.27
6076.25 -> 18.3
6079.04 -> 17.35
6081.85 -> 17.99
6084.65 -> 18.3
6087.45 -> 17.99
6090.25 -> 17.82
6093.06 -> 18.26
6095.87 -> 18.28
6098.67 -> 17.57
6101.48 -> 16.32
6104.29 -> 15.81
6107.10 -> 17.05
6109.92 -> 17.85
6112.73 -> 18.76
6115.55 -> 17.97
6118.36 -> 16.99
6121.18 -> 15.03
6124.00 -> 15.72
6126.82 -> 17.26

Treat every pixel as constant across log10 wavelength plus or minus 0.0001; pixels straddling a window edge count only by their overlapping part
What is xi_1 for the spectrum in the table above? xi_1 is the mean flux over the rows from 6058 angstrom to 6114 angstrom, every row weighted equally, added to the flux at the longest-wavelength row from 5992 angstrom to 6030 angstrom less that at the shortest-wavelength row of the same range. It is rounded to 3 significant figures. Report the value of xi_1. 17.0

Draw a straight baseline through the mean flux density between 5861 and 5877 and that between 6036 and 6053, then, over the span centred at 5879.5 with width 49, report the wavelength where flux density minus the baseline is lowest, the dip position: 5894.34 angstrom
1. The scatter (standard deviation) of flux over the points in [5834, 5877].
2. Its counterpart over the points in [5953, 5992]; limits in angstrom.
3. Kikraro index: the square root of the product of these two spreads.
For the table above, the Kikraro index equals 1.1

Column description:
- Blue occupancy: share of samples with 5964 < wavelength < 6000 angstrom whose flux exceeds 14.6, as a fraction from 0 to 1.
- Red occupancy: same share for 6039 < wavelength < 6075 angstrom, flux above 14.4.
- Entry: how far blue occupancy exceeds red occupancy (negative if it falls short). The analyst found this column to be -0.69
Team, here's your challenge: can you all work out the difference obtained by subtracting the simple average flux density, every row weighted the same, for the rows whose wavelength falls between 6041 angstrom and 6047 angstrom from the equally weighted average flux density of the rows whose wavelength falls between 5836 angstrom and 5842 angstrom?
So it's -1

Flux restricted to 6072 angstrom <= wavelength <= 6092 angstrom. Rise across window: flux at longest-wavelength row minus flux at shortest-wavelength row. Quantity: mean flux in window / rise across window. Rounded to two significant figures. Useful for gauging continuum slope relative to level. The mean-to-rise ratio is -40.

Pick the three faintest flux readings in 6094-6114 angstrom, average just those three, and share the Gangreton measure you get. 16.4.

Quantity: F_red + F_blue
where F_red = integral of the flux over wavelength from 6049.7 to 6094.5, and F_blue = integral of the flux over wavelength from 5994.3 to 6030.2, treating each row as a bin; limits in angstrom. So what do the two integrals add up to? 1310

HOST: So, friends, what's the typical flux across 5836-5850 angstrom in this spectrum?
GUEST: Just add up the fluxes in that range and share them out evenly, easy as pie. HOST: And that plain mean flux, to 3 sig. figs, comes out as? 16.0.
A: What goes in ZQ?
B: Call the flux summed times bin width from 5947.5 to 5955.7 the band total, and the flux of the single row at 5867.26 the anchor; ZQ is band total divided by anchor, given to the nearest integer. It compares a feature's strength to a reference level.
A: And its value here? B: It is 8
